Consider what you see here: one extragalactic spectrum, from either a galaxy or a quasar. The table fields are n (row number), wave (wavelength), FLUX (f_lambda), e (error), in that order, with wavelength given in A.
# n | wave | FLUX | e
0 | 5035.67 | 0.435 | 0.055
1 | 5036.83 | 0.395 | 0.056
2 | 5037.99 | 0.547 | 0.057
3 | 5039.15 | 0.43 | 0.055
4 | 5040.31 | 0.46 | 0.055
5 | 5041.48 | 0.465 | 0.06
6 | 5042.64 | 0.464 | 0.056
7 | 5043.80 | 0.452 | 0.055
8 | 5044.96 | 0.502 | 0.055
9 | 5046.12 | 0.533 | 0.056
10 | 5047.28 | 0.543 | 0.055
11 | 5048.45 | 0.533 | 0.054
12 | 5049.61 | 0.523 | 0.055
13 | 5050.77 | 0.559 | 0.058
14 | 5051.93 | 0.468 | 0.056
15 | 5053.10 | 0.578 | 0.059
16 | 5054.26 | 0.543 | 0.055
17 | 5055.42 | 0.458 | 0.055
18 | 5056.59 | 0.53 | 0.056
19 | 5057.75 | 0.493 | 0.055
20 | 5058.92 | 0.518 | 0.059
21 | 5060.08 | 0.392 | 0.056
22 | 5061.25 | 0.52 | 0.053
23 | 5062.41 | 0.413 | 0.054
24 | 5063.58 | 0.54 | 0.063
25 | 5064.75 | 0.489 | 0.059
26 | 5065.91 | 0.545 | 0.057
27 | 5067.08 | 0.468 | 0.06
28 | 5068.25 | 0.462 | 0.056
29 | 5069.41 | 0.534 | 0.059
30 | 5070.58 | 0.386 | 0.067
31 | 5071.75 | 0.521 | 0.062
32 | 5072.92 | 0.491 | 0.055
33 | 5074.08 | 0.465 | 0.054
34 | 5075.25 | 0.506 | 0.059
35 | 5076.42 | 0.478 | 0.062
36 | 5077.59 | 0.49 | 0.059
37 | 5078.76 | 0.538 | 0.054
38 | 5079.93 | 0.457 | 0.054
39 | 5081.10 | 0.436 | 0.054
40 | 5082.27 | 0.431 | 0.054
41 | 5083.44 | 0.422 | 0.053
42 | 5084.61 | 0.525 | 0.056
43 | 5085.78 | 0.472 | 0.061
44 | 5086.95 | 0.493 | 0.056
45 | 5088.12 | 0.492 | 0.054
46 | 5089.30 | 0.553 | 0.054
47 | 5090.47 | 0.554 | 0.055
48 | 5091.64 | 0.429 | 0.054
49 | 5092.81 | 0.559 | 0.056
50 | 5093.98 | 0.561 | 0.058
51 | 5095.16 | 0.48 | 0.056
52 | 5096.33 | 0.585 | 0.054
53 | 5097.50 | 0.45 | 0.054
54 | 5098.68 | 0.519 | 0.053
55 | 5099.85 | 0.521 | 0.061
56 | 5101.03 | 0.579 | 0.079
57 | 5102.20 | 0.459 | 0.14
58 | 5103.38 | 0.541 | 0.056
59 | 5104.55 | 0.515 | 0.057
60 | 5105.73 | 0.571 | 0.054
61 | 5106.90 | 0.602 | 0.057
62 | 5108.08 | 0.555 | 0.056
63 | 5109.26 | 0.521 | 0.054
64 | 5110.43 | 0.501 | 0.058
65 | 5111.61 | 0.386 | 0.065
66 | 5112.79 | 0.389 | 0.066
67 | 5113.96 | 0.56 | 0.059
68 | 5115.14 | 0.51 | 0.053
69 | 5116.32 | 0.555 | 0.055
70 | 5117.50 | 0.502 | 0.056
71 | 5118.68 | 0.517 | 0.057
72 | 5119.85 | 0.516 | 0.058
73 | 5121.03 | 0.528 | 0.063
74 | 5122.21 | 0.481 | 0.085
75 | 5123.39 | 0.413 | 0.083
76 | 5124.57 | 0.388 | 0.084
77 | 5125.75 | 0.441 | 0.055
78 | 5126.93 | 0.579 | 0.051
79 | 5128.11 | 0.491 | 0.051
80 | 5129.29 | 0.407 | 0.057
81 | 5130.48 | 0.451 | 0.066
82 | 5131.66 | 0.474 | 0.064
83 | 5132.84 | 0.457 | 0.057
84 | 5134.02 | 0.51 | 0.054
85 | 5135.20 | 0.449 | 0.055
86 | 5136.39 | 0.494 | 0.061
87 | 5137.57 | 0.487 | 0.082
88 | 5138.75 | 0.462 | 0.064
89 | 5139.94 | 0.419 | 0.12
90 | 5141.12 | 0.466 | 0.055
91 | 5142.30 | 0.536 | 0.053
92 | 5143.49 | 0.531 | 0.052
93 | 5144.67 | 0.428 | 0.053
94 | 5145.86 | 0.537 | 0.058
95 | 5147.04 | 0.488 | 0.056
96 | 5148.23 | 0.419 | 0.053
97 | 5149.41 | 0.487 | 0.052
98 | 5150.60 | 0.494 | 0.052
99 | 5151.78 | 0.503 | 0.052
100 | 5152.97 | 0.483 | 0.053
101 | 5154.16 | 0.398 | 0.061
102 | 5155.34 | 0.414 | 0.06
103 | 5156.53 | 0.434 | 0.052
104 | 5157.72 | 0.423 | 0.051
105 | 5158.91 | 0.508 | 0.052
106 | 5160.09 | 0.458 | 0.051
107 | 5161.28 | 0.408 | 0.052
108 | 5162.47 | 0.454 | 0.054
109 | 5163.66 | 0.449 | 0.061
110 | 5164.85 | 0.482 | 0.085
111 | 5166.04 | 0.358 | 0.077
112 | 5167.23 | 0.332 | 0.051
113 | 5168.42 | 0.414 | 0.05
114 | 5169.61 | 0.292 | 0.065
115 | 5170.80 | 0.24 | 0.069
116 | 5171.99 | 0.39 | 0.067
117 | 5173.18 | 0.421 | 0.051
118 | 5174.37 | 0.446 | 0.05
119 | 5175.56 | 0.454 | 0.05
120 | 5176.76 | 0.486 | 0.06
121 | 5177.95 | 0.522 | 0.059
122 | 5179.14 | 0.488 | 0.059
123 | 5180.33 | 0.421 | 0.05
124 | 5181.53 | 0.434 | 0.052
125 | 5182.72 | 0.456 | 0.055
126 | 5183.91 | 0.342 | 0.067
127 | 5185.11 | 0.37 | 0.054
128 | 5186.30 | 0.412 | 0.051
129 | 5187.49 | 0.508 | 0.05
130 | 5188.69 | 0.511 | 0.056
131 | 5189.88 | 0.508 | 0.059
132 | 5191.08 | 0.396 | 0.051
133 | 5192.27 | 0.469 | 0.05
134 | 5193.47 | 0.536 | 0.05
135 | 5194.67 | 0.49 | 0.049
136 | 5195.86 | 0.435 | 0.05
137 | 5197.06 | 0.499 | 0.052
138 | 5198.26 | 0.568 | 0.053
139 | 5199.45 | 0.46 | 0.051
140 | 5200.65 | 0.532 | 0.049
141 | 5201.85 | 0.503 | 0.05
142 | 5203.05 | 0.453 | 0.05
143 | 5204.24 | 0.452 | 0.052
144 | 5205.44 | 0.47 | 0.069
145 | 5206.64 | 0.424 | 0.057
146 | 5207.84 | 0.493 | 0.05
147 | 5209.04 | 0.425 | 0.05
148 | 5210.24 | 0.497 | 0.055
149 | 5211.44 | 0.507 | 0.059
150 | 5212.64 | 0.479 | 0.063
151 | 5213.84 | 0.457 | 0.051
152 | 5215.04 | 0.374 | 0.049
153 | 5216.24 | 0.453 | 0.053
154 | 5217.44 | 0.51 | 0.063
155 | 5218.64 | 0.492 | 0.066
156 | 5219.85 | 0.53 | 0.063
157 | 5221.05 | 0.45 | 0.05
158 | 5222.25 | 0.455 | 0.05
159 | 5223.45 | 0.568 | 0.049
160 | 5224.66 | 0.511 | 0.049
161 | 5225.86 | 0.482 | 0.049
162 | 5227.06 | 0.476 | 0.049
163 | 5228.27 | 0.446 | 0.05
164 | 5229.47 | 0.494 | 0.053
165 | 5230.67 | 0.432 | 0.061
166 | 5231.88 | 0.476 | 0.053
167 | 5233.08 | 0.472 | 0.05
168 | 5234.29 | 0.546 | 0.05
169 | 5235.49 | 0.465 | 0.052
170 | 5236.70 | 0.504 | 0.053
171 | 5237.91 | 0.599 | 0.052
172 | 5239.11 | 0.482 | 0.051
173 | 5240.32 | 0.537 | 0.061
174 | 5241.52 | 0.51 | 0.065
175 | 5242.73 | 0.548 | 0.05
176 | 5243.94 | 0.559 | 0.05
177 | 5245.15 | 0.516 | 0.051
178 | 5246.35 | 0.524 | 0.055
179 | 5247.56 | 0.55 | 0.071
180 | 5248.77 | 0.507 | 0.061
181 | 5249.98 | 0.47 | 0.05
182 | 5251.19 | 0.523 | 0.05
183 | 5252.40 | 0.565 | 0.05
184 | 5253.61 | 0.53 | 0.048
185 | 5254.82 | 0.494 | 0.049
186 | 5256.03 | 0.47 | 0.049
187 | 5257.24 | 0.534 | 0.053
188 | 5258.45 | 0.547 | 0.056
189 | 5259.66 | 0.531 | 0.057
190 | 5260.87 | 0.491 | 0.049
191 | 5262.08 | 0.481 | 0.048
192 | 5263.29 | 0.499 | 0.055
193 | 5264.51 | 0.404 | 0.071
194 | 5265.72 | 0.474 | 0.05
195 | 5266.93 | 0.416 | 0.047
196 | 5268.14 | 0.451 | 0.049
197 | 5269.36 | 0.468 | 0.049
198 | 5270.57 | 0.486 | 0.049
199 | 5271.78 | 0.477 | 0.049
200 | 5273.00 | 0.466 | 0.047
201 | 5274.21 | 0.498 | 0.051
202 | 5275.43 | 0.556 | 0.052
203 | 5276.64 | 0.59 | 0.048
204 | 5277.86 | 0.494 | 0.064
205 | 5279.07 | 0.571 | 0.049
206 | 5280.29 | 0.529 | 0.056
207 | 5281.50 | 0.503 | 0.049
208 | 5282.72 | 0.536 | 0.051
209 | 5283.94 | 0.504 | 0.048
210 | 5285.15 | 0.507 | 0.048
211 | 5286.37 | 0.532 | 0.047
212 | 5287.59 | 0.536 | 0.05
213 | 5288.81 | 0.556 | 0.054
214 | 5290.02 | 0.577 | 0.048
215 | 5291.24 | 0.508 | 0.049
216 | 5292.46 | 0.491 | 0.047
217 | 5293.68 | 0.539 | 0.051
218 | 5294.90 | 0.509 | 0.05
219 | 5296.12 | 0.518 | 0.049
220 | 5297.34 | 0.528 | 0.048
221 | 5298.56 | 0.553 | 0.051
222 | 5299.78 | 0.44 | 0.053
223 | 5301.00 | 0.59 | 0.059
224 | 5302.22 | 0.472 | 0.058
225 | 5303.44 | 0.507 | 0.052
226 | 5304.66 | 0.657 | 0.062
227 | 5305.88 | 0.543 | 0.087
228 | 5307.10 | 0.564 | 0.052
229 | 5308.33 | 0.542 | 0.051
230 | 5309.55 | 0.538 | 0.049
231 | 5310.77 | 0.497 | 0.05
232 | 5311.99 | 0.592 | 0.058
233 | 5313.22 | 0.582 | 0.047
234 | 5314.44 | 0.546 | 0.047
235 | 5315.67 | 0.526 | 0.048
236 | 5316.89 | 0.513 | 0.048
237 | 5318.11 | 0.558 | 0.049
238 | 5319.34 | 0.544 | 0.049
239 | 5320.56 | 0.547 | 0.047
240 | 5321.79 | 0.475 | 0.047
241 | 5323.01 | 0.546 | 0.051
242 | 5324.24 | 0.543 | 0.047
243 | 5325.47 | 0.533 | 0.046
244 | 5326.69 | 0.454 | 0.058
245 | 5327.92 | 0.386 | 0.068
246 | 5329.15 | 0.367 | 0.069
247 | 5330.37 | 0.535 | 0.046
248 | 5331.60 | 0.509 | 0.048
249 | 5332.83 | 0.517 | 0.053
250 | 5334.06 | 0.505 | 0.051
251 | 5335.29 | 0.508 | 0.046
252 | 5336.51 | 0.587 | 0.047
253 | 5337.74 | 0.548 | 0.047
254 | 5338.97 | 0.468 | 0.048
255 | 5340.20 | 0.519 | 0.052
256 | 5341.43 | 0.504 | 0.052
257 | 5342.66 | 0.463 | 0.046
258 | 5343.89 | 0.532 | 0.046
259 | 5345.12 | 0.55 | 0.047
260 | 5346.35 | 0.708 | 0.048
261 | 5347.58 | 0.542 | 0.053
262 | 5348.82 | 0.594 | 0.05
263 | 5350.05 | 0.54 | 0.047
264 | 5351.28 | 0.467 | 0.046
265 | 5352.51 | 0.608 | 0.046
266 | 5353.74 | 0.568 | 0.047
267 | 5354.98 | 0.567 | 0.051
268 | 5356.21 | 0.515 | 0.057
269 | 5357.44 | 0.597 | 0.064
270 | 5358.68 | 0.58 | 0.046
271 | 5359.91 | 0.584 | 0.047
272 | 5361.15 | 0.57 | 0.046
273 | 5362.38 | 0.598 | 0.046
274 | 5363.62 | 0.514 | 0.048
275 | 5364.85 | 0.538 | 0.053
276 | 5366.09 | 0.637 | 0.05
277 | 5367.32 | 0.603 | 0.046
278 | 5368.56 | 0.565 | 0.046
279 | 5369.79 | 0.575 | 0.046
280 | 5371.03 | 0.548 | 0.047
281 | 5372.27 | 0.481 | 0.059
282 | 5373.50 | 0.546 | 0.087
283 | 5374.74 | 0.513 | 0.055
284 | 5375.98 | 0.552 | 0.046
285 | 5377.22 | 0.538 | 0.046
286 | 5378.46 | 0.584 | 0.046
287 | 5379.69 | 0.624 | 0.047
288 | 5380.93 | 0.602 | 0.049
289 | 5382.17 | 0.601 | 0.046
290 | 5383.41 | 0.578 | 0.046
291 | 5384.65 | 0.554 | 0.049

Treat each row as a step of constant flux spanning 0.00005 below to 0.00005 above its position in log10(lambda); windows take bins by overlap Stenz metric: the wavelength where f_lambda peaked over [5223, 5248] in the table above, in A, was 5237.91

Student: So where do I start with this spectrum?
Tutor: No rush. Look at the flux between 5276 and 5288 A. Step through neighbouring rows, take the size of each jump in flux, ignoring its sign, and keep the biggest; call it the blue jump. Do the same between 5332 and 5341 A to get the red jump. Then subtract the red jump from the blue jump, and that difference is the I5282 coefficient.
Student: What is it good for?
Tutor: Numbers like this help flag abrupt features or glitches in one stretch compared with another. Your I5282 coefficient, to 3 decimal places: 0.016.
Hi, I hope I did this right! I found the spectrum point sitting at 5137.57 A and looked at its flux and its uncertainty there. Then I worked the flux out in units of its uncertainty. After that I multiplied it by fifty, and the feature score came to 297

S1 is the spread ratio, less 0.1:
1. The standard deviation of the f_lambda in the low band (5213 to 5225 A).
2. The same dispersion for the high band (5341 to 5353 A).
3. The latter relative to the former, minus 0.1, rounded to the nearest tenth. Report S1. 1.2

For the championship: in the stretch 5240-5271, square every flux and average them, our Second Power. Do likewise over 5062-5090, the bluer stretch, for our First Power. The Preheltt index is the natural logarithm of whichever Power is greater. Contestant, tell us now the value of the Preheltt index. -1.37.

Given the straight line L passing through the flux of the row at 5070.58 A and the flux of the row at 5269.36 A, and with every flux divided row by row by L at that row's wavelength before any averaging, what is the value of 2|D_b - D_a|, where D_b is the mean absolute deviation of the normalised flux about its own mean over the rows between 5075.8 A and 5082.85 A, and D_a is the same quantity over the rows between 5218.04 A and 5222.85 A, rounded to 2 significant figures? 0.027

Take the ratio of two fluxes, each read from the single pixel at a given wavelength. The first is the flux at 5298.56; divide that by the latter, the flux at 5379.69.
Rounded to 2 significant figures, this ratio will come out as 0.89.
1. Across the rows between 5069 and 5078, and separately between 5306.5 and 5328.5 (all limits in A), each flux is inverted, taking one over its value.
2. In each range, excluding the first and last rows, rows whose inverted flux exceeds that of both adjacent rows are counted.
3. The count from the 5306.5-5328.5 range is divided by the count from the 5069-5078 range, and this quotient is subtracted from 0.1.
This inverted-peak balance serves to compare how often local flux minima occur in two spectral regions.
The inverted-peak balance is -1.2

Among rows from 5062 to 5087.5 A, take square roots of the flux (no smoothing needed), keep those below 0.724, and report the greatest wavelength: 5086.95 A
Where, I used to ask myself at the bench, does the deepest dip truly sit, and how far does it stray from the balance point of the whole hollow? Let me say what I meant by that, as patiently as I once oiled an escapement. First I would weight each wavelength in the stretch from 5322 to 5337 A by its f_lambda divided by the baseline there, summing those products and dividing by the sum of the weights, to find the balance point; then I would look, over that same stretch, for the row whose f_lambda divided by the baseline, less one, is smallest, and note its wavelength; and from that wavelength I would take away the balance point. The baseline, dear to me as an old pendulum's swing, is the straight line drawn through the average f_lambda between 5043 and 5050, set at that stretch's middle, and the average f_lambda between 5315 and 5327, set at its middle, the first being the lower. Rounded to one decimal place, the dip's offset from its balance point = -0.7 A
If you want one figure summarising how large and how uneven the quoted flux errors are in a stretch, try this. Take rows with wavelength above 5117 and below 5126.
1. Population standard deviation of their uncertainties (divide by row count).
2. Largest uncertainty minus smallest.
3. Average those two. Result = 0.021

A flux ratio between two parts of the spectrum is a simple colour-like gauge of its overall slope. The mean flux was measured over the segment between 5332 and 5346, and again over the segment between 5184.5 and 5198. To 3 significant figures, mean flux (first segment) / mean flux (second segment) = 1.11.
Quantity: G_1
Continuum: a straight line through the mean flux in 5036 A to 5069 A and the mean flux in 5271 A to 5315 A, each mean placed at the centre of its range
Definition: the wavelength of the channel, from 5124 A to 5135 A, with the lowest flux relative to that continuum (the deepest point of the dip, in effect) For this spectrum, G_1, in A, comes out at 5124.57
